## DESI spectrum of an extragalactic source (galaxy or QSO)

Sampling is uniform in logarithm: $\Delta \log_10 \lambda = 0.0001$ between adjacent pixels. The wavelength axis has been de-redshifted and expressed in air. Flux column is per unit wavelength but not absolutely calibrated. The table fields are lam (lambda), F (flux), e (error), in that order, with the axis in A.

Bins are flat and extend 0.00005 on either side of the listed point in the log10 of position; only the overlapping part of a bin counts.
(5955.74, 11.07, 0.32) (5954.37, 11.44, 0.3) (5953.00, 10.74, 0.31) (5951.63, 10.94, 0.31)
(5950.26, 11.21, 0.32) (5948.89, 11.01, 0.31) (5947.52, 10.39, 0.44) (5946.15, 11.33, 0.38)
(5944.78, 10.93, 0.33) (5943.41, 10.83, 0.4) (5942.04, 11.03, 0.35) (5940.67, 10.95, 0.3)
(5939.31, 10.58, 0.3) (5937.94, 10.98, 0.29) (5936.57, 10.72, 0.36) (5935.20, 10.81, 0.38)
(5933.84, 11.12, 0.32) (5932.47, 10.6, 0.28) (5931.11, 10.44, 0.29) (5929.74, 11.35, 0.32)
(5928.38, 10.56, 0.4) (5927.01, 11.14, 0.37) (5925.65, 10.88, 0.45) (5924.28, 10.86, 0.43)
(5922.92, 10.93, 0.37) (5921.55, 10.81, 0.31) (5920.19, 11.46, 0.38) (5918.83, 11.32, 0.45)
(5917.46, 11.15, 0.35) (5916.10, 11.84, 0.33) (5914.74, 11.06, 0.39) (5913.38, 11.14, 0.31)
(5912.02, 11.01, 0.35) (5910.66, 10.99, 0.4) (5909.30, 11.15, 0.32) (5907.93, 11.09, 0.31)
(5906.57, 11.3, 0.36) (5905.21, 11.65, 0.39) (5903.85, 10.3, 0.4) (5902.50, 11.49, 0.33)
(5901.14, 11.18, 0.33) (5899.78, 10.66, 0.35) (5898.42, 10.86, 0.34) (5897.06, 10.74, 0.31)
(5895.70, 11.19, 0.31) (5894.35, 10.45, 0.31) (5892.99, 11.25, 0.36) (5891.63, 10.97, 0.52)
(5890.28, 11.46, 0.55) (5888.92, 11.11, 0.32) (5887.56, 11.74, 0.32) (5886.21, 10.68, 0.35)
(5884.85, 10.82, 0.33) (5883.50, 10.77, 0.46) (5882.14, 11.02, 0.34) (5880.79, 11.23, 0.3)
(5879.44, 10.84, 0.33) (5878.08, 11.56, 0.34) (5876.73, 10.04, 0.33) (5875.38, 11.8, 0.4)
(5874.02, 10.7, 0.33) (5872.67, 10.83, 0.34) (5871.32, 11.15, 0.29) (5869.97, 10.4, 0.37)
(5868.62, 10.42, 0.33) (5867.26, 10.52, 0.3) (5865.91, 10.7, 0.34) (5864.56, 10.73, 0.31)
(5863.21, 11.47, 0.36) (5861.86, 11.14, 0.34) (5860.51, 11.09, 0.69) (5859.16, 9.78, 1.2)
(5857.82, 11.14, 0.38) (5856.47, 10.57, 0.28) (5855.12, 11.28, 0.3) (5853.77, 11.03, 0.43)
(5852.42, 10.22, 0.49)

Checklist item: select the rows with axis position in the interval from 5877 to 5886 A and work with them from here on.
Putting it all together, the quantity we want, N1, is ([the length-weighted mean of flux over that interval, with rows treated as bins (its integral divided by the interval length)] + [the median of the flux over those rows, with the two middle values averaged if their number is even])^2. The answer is 480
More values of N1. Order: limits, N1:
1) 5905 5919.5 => 501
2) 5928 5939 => 466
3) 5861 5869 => 465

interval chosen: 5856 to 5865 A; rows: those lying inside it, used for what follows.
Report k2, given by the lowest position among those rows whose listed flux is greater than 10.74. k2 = 5857.82 A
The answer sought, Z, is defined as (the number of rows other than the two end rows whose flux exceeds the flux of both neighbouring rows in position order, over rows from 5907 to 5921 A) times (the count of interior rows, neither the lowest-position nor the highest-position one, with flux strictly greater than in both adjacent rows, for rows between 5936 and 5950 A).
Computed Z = 9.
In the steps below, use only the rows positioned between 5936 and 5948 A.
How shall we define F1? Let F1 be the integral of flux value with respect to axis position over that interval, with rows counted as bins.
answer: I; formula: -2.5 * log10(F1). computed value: -5.29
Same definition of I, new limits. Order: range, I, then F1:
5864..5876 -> -5.28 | 130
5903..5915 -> -5.31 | 133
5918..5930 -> -5.30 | 132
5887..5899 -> -5.31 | 133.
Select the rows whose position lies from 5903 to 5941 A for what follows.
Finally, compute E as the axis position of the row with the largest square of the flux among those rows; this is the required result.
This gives 5916.10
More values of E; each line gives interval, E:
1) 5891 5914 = 5905.21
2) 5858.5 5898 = 5875.38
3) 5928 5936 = 5929.74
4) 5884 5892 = 5887.56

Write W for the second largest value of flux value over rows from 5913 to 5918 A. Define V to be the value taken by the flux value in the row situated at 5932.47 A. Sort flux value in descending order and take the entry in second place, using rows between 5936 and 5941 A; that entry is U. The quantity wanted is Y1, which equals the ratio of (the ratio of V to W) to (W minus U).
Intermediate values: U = 10.95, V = 10.6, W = 11.15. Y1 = 5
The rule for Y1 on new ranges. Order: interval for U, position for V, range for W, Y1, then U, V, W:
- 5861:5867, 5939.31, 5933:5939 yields -6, 11.14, 10.58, 10.98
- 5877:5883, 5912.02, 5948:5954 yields -5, 11.23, 11.01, 11.01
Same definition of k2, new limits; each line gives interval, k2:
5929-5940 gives 5929.74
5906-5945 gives 5906.57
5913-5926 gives 5913.38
